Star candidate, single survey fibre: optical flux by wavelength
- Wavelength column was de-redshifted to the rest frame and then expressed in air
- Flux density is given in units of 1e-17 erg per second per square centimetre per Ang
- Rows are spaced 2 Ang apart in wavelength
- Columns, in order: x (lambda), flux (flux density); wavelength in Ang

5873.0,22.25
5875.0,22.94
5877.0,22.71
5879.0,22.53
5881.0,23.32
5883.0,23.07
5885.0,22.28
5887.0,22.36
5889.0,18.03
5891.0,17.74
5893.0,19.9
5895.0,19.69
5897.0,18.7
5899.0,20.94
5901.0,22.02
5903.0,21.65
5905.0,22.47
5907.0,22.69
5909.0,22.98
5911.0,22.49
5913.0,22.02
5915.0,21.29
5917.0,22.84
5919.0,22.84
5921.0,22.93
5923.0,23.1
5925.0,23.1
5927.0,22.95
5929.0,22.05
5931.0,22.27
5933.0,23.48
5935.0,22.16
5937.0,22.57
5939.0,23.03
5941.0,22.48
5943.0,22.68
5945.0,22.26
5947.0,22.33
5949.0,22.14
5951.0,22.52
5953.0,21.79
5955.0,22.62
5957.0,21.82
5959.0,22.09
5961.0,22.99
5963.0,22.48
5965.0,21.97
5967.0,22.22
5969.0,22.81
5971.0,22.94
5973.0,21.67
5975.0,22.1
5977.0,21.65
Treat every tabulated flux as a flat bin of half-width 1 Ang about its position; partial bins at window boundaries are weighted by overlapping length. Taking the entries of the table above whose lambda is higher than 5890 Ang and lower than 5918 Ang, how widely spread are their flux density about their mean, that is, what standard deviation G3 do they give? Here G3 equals 1.6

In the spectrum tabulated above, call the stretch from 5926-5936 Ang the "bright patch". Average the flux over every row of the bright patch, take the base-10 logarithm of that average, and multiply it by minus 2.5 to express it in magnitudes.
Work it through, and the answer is -3.384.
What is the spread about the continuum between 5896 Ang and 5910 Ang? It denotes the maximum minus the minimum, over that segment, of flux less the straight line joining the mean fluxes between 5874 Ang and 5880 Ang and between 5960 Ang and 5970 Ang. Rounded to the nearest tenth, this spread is 4.3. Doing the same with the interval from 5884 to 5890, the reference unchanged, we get 4.3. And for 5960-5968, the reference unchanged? 1.0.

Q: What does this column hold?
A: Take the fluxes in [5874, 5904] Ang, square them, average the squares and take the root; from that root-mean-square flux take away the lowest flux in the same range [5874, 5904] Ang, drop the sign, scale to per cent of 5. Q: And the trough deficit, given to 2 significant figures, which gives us 71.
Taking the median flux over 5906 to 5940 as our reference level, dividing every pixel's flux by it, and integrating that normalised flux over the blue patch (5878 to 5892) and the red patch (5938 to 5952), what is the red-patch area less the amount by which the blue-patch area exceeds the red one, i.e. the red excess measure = 14.5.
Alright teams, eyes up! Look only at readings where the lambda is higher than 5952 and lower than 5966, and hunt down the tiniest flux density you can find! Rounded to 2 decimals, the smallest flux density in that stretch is 21.79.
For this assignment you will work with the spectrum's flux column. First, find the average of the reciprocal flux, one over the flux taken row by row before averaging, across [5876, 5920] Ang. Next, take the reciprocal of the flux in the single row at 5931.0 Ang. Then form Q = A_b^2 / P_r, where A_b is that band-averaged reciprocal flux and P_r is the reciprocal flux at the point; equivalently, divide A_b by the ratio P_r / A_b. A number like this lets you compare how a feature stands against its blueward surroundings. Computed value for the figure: 0.0485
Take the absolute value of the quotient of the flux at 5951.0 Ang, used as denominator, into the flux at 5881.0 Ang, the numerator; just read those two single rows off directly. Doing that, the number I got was 1.04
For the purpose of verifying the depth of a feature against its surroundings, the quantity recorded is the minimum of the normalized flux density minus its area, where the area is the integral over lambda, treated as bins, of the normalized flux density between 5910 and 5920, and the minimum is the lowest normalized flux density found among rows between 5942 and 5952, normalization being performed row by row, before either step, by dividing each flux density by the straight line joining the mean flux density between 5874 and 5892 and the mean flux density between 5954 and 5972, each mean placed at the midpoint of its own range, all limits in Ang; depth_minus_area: -9.15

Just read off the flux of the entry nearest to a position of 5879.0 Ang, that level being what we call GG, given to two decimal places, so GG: 22.53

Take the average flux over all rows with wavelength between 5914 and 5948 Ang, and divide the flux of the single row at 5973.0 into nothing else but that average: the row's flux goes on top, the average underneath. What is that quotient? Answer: 0.96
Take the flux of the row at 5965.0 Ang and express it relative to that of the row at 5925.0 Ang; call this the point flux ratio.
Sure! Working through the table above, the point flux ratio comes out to 0.95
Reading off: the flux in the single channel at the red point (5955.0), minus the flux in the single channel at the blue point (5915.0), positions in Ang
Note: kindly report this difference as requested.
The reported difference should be 1.3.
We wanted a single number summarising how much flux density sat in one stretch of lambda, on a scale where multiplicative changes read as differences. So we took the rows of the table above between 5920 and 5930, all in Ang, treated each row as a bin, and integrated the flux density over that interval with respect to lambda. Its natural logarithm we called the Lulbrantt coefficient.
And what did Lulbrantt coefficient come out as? 5.43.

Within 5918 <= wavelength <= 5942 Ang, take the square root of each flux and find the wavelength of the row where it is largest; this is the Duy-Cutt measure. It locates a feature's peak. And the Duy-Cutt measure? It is 5933.0 Ang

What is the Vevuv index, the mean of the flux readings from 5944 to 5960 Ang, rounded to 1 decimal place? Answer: 22.2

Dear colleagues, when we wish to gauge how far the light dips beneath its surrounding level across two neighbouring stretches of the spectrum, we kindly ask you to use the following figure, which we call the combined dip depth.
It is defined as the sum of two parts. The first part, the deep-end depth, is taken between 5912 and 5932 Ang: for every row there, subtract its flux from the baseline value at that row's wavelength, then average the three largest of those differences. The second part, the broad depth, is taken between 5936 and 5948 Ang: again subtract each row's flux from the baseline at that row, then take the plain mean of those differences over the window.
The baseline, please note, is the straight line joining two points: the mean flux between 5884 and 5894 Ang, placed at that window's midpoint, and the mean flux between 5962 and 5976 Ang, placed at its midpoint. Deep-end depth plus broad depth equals -1.8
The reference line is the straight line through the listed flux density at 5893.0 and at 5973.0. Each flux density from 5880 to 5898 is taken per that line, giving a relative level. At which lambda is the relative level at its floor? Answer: 5891.0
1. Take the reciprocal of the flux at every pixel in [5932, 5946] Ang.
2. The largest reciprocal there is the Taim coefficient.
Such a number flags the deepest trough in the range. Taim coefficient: 0.0451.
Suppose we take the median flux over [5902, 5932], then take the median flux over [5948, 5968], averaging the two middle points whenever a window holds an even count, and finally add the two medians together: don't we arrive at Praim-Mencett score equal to 44.9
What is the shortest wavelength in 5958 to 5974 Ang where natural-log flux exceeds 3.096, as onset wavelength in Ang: 5961.0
